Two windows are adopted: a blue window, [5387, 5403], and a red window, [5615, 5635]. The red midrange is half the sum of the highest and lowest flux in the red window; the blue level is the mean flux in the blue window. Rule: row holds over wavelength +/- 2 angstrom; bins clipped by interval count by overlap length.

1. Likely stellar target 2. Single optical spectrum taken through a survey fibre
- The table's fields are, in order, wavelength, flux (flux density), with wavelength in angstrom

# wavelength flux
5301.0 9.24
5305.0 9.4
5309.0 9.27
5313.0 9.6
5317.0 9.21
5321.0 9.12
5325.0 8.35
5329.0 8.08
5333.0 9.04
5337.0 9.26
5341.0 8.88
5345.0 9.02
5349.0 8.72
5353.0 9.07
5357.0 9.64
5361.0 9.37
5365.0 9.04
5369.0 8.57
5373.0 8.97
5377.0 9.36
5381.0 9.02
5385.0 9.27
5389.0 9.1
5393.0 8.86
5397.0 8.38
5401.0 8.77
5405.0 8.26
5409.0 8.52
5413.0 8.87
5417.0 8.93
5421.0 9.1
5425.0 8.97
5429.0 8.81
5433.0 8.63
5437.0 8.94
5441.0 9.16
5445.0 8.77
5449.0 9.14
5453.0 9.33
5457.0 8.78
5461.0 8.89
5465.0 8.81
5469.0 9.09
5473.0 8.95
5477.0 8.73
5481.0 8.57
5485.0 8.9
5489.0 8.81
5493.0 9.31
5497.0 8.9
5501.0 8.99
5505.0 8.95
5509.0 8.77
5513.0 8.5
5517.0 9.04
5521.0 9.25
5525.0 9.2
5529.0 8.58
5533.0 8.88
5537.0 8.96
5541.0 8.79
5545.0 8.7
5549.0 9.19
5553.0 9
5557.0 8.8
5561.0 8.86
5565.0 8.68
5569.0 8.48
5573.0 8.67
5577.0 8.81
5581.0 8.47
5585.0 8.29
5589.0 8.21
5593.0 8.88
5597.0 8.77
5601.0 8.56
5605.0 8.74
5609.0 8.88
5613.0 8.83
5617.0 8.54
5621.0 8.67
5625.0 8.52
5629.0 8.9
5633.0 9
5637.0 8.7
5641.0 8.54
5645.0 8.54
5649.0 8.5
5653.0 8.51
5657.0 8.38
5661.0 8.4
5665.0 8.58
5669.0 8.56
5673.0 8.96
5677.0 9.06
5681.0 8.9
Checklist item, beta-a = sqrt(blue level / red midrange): 1.00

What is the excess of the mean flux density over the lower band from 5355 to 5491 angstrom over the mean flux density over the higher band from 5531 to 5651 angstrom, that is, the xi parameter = 0.21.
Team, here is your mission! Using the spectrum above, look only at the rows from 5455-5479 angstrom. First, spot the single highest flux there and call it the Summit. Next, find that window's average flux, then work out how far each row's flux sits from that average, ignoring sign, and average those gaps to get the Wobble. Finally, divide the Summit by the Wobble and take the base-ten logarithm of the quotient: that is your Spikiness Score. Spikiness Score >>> 1.95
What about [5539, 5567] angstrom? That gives 1.84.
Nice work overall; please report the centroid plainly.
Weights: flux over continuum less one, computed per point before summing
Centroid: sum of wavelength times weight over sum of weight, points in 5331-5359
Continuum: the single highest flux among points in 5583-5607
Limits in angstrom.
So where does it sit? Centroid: 5348.4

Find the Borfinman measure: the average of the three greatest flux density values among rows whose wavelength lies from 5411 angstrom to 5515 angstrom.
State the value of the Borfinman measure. 9.27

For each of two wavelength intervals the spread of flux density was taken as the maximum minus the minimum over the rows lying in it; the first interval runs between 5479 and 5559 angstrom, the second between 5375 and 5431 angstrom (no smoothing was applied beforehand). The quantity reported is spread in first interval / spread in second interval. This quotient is 0.7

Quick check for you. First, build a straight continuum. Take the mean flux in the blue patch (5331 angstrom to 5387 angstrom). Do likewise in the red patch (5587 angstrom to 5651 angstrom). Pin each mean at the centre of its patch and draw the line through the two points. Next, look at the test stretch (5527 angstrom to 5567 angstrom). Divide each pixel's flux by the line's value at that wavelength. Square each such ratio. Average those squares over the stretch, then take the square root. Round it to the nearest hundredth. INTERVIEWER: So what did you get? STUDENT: 1.01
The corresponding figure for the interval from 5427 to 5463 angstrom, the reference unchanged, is 1.00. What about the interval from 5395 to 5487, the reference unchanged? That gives 0.99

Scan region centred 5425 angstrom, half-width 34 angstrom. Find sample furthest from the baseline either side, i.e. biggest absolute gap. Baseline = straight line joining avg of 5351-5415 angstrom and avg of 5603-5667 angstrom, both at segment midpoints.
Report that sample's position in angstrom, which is 5405.0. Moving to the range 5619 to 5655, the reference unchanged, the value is 5633.0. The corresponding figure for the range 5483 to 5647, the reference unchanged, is 5493.0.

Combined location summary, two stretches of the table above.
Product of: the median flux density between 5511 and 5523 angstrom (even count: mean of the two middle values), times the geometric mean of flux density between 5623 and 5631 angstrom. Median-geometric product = 79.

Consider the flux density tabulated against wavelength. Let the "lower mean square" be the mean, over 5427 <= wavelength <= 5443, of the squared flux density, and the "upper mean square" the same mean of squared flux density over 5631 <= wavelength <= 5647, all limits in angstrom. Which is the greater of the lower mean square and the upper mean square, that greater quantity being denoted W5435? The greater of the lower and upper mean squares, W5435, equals 79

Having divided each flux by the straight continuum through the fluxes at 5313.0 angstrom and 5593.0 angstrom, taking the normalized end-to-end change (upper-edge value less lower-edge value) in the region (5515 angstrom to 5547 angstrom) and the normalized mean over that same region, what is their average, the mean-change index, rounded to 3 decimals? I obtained 0.479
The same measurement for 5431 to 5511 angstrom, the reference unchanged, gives 0.503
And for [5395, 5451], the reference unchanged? 0.520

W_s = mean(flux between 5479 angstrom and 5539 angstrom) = 8.91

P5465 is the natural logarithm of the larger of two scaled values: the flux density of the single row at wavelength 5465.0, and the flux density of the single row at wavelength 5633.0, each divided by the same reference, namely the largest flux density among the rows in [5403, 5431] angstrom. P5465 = -0.011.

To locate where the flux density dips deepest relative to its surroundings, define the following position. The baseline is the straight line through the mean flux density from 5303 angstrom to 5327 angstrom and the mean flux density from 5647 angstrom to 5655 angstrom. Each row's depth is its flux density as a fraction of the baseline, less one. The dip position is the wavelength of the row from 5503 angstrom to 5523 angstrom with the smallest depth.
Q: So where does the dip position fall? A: 5513.0 angstrom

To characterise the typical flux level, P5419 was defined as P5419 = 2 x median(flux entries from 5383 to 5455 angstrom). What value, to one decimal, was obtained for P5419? 17.8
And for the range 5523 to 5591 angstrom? 17.6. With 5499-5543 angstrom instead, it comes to 17.9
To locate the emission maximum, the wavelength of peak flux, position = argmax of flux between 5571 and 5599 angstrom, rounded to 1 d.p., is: 5593.0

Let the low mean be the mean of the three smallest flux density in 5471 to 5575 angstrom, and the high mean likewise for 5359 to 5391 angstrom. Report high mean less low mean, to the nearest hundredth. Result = 0.34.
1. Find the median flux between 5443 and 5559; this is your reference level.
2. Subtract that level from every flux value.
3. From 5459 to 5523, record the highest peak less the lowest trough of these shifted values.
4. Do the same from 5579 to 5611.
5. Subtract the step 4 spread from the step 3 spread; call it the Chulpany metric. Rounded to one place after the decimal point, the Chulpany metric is 0.1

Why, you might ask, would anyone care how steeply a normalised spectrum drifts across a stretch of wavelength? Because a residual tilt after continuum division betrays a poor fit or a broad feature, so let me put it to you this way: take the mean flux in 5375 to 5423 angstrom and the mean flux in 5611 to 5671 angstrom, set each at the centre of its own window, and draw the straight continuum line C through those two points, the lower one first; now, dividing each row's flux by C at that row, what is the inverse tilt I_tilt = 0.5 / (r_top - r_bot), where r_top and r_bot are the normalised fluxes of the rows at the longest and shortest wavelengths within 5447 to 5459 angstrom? -13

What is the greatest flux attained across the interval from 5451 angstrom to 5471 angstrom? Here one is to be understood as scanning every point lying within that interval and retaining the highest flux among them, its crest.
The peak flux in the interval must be 9.33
